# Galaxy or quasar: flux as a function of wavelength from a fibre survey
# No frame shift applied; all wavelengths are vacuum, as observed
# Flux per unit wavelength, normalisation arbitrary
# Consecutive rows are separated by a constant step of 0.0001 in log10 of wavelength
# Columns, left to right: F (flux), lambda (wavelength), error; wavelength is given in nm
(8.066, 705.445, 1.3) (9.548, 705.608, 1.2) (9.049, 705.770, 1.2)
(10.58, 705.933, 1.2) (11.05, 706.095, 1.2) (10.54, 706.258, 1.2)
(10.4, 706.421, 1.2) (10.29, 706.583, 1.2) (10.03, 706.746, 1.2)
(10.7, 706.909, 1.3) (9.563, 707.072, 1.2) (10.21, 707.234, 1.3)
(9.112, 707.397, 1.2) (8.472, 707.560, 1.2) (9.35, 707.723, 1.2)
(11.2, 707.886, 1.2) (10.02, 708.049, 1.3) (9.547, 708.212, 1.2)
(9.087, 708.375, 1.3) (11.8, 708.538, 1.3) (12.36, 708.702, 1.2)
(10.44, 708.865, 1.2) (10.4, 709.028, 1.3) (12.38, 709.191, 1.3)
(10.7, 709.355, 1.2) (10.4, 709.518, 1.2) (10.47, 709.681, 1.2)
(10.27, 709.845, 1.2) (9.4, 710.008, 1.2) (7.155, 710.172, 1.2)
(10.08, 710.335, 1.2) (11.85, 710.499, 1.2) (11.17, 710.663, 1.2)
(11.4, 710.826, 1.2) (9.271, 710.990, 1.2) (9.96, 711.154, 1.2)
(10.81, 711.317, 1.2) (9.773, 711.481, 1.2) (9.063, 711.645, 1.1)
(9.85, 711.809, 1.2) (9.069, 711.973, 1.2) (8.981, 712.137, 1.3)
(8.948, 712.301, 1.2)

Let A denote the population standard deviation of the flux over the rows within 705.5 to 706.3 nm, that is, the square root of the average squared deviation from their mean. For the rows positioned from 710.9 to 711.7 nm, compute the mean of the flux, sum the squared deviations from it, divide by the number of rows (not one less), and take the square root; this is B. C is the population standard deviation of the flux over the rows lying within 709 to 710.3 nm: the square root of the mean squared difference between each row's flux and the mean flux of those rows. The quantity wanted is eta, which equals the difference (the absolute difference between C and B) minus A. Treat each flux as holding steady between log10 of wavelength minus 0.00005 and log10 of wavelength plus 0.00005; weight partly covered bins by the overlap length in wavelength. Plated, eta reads 0.0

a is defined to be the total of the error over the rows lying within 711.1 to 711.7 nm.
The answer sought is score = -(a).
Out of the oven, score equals -4.70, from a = 4.70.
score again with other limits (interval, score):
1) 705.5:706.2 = -4.80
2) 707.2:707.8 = -4.90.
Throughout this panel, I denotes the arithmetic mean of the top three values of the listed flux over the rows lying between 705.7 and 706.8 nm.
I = 10.7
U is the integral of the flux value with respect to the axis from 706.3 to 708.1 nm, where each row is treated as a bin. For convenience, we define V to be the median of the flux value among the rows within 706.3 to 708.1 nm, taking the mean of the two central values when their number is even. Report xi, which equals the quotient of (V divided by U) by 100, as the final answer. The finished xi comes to 0.006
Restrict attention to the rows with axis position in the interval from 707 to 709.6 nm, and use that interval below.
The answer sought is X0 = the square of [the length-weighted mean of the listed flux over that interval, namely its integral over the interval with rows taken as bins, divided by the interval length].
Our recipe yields 106.5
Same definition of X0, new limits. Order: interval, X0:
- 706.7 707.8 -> 92.6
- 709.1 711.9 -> 104.7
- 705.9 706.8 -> 110.1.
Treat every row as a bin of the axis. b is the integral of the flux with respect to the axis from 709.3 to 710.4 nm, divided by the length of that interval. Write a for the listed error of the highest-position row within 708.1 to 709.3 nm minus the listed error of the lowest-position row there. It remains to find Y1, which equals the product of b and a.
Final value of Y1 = 1.0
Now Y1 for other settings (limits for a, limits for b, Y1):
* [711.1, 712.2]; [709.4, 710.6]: 1.0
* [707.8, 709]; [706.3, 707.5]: 0.0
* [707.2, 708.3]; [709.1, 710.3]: -1.0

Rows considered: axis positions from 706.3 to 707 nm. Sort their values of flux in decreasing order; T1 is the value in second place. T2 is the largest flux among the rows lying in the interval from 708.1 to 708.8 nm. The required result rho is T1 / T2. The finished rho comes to 0.84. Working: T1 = 10.4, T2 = 12.36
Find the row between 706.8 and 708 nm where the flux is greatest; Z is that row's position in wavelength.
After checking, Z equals 707.886 nm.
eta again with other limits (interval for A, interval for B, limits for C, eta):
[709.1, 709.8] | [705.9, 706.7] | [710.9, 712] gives -0.5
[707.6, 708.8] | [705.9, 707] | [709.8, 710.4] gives -0.3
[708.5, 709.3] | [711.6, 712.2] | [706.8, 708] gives -0.4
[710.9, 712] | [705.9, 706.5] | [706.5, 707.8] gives -0.1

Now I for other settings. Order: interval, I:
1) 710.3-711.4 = 11.5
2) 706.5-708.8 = 11.8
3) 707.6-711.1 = 12.2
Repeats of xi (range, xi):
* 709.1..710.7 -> 0.006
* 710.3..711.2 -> 0.011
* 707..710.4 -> 0.003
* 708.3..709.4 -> 0.009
